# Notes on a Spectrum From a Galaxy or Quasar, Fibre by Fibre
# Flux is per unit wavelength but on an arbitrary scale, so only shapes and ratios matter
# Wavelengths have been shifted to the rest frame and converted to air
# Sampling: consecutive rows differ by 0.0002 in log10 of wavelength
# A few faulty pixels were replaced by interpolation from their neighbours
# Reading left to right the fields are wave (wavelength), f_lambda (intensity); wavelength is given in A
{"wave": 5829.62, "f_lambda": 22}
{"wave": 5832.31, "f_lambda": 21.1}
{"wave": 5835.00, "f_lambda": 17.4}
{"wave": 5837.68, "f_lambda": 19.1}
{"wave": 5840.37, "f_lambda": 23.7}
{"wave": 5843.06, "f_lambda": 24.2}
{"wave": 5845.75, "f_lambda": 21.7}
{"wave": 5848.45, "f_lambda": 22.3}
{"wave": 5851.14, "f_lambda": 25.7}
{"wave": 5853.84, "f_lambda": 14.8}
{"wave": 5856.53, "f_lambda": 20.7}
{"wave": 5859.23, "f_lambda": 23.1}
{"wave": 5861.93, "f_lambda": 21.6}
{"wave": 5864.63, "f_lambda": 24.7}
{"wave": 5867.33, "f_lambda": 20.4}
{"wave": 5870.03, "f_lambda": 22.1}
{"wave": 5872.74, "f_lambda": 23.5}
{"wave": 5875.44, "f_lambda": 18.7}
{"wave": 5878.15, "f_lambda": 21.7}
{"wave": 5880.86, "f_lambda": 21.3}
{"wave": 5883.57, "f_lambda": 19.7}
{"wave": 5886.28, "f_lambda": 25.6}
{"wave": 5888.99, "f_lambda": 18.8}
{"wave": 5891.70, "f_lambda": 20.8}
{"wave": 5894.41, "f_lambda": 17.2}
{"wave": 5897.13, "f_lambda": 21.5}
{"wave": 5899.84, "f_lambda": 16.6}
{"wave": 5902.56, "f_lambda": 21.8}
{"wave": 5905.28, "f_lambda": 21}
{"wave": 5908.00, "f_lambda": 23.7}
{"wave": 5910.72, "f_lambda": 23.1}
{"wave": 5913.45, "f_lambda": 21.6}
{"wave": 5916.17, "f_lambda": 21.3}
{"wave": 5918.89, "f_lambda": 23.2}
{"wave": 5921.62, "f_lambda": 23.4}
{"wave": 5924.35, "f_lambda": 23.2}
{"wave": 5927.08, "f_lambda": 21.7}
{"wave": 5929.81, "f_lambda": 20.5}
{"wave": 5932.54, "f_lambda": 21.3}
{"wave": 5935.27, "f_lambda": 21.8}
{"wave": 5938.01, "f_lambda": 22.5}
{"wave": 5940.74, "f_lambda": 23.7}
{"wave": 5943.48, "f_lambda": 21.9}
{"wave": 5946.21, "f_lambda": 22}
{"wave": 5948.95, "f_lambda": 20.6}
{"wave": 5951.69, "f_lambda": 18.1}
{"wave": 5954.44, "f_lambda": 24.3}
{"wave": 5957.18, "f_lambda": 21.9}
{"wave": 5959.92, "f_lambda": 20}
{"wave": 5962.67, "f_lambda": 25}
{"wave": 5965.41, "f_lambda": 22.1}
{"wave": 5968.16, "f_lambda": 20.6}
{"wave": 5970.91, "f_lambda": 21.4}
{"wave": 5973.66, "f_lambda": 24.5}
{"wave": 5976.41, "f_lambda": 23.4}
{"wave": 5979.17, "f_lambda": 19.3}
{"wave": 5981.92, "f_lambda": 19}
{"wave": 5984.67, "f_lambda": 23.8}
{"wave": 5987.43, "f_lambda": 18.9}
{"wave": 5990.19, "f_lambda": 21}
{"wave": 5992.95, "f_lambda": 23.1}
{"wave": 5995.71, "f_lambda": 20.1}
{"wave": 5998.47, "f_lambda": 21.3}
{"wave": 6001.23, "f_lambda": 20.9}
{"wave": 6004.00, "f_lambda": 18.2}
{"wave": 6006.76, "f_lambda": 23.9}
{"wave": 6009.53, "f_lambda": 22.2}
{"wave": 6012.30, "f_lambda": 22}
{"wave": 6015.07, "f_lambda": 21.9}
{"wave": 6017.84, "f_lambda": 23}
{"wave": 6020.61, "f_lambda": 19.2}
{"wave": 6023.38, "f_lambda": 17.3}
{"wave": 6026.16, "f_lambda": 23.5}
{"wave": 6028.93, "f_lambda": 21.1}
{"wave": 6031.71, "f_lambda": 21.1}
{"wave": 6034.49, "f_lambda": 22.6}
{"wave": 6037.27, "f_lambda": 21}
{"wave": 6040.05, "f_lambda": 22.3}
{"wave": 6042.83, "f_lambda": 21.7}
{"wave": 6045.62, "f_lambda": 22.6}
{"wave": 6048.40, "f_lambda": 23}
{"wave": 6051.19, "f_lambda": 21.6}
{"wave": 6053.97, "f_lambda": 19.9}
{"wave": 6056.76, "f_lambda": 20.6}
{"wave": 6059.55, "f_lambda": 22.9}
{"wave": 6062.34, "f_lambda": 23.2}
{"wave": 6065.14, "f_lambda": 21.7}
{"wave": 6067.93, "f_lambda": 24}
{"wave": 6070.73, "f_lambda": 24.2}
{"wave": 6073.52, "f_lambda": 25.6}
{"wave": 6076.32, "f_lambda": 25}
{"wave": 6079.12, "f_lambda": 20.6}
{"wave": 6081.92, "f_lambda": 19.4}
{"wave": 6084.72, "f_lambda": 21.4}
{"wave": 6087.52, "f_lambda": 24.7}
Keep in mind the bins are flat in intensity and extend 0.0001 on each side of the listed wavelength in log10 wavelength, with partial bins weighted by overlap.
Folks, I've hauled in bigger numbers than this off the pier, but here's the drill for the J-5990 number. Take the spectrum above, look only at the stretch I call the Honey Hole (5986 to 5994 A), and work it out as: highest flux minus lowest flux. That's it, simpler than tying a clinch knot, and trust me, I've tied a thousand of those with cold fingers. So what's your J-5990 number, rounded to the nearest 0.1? 4.2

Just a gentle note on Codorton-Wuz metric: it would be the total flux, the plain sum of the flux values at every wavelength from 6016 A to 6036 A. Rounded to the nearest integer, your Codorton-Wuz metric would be 148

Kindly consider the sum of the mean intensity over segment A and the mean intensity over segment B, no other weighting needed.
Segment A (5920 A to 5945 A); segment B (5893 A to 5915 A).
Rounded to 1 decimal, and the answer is 43.0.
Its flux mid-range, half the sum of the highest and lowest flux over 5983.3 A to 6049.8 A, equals 20.6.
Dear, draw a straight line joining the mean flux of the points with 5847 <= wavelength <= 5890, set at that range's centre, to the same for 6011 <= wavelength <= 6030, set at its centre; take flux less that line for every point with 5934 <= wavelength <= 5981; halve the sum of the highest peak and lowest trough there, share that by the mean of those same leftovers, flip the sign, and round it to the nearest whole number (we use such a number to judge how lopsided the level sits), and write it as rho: 0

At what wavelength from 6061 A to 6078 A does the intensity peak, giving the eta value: 6073.52 A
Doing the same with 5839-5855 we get 5851.14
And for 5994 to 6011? 6006.76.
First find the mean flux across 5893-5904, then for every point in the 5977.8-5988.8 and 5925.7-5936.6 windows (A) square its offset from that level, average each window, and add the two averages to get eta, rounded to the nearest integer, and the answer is 10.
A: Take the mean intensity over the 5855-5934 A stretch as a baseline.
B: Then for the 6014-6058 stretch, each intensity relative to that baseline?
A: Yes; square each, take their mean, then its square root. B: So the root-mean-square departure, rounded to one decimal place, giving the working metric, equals 1.6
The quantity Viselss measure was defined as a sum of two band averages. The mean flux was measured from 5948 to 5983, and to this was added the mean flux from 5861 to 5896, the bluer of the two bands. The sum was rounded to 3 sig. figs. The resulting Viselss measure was 42.8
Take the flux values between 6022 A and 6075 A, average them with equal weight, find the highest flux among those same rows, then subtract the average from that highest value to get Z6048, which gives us 3.5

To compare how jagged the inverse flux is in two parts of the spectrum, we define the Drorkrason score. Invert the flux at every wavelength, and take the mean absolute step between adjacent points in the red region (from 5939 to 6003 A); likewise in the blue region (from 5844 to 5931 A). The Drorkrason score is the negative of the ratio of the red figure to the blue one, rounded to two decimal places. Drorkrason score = -0.78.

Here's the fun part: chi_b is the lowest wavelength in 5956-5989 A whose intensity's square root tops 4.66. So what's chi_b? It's 5957.18 A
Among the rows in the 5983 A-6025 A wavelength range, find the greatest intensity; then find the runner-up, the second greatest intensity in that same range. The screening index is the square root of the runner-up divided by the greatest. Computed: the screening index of 0.998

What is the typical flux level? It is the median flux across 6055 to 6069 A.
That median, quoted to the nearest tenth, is 22.9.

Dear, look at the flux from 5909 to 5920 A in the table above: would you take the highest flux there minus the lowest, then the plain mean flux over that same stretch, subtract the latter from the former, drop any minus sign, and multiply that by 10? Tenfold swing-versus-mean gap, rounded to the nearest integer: 204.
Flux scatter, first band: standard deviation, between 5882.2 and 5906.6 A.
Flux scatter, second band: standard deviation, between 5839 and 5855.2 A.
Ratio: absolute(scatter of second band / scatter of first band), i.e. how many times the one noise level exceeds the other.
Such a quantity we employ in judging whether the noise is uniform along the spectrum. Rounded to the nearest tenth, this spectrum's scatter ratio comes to 1.4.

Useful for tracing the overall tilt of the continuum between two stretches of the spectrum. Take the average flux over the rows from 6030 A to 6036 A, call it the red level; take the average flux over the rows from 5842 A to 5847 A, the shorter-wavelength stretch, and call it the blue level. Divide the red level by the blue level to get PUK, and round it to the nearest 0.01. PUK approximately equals 0.95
